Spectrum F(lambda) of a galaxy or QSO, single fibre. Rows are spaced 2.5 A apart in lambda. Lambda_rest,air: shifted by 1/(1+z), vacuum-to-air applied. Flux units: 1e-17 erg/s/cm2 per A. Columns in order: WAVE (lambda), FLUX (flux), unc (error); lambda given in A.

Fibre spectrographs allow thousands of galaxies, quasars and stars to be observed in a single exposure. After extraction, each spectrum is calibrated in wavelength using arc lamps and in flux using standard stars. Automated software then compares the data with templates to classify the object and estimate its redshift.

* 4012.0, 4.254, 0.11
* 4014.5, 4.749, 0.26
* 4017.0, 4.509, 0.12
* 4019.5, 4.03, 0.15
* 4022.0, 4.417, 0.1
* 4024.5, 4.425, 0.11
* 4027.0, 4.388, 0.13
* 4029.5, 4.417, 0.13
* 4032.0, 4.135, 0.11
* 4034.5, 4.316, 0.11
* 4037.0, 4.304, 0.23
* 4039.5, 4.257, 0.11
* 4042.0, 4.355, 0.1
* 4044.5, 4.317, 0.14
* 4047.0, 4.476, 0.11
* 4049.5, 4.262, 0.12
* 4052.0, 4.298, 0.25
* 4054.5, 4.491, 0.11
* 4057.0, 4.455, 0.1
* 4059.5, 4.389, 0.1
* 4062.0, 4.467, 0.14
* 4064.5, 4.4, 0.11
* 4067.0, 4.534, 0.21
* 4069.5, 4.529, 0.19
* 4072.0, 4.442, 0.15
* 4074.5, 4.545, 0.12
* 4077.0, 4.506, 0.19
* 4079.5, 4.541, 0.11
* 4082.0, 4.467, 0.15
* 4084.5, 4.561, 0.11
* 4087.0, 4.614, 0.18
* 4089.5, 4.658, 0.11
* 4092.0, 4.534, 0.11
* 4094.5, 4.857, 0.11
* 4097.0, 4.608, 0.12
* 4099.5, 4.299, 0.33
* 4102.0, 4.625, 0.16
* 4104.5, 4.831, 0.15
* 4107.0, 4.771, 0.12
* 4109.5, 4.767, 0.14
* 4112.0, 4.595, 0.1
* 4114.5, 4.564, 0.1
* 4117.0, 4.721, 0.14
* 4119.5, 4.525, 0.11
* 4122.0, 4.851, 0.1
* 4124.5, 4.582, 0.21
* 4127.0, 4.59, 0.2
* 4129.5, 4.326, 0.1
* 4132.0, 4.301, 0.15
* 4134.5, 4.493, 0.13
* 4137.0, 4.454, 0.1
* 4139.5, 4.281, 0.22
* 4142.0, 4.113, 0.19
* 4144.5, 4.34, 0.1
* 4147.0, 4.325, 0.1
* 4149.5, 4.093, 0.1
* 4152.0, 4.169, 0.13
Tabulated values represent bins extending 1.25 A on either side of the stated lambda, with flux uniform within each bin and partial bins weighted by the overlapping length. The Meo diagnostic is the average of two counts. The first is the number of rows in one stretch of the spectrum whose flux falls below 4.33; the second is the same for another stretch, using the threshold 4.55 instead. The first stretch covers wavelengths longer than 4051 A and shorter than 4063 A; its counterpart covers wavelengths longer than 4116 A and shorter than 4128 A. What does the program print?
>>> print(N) 1.0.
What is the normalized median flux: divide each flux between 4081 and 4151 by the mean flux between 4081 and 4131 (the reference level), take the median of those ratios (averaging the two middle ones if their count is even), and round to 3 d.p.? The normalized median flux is 0.988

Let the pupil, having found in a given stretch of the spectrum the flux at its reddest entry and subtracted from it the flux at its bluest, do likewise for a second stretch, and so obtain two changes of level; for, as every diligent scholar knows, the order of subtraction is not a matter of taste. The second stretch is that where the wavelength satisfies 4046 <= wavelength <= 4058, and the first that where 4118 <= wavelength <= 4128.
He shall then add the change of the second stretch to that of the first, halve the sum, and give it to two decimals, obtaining 0.02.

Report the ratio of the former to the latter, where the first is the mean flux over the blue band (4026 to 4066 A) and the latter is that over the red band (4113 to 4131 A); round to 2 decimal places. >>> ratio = 0.95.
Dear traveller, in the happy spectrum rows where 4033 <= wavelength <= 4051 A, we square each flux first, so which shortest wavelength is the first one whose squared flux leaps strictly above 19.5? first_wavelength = 4047.0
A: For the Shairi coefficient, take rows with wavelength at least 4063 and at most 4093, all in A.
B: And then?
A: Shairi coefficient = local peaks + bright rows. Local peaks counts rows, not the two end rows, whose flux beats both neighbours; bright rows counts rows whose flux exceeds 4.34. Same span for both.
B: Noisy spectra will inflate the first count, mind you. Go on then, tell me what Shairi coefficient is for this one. 16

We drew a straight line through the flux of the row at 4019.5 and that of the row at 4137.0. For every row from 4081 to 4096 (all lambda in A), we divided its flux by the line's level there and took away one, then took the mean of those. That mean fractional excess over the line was 0.079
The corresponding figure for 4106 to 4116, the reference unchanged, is 0.072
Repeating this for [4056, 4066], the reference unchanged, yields 0.060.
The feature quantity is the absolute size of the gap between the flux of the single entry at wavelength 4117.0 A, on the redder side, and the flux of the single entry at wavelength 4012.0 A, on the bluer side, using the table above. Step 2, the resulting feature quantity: 0.47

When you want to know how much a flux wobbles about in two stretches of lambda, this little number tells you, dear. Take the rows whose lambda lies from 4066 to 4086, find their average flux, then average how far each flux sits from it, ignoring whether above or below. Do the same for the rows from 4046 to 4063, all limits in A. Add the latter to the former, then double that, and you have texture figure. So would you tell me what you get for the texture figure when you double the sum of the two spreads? 0.22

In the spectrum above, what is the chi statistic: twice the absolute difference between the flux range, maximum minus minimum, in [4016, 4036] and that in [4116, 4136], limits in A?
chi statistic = 0.1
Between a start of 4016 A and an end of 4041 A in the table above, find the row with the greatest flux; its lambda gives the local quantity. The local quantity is 4017.0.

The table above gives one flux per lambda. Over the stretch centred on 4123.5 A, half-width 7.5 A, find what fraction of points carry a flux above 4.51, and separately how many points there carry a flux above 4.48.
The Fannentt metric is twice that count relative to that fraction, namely 12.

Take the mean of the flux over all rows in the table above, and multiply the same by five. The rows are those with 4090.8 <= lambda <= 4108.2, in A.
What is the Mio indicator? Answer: 23.2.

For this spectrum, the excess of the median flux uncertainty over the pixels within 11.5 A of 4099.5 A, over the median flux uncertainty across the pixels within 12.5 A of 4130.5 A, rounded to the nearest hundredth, -0.02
